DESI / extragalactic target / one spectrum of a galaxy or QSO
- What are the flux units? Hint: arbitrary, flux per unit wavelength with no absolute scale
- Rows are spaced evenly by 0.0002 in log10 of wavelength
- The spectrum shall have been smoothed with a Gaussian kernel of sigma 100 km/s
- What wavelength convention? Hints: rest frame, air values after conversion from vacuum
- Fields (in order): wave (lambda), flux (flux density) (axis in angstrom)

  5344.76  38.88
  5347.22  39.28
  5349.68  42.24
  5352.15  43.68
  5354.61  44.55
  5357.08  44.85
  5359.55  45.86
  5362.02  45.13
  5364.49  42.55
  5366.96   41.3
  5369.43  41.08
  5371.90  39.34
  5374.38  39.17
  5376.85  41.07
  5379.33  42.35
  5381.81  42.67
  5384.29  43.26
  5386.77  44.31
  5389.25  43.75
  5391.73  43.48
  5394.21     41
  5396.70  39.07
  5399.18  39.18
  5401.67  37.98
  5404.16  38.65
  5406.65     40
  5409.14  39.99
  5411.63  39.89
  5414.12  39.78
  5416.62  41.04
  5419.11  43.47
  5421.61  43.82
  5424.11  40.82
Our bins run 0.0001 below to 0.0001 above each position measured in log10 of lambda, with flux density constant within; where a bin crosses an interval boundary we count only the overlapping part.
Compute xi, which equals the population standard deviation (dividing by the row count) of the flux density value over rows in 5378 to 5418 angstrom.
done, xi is 1.9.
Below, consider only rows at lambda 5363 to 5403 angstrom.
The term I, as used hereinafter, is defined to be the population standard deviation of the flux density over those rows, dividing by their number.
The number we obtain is 1.9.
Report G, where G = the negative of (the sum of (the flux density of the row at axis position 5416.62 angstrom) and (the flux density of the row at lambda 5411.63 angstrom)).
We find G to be -80.9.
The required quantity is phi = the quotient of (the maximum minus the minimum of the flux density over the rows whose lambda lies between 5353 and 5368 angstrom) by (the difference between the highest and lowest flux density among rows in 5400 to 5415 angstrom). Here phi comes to 2.26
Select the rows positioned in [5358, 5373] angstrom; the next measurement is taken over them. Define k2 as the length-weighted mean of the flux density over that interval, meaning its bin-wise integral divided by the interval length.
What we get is 43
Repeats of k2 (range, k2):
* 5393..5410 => 39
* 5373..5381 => 41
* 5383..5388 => 44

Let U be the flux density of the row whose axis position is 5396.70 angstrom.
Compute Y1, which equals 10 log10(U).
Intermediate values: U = 39.07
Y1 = 15.9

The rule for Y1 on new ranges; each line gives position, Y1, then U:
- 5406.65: 16.0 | 40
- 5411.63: 16.0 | 39.89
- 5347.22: 15.9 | 39.28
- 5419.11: 16.4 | 43.47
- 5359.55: 16.6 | 45.86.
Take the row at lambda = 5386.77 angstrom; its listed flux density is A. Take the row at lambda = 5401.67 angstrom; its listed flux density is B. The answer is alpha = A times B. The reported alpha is 1683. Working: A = 44.31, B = 37.98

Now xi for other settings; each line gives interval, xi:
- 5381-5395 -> 1.1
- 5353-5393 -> 1.9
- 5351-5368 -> 1.5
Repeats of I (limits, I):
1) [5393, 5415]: 0.8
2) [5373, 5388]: 1.6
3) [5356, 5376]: 2.5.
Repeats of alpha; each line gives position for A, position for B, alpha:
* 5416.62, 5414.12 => 1633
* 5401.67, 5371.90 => 1494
